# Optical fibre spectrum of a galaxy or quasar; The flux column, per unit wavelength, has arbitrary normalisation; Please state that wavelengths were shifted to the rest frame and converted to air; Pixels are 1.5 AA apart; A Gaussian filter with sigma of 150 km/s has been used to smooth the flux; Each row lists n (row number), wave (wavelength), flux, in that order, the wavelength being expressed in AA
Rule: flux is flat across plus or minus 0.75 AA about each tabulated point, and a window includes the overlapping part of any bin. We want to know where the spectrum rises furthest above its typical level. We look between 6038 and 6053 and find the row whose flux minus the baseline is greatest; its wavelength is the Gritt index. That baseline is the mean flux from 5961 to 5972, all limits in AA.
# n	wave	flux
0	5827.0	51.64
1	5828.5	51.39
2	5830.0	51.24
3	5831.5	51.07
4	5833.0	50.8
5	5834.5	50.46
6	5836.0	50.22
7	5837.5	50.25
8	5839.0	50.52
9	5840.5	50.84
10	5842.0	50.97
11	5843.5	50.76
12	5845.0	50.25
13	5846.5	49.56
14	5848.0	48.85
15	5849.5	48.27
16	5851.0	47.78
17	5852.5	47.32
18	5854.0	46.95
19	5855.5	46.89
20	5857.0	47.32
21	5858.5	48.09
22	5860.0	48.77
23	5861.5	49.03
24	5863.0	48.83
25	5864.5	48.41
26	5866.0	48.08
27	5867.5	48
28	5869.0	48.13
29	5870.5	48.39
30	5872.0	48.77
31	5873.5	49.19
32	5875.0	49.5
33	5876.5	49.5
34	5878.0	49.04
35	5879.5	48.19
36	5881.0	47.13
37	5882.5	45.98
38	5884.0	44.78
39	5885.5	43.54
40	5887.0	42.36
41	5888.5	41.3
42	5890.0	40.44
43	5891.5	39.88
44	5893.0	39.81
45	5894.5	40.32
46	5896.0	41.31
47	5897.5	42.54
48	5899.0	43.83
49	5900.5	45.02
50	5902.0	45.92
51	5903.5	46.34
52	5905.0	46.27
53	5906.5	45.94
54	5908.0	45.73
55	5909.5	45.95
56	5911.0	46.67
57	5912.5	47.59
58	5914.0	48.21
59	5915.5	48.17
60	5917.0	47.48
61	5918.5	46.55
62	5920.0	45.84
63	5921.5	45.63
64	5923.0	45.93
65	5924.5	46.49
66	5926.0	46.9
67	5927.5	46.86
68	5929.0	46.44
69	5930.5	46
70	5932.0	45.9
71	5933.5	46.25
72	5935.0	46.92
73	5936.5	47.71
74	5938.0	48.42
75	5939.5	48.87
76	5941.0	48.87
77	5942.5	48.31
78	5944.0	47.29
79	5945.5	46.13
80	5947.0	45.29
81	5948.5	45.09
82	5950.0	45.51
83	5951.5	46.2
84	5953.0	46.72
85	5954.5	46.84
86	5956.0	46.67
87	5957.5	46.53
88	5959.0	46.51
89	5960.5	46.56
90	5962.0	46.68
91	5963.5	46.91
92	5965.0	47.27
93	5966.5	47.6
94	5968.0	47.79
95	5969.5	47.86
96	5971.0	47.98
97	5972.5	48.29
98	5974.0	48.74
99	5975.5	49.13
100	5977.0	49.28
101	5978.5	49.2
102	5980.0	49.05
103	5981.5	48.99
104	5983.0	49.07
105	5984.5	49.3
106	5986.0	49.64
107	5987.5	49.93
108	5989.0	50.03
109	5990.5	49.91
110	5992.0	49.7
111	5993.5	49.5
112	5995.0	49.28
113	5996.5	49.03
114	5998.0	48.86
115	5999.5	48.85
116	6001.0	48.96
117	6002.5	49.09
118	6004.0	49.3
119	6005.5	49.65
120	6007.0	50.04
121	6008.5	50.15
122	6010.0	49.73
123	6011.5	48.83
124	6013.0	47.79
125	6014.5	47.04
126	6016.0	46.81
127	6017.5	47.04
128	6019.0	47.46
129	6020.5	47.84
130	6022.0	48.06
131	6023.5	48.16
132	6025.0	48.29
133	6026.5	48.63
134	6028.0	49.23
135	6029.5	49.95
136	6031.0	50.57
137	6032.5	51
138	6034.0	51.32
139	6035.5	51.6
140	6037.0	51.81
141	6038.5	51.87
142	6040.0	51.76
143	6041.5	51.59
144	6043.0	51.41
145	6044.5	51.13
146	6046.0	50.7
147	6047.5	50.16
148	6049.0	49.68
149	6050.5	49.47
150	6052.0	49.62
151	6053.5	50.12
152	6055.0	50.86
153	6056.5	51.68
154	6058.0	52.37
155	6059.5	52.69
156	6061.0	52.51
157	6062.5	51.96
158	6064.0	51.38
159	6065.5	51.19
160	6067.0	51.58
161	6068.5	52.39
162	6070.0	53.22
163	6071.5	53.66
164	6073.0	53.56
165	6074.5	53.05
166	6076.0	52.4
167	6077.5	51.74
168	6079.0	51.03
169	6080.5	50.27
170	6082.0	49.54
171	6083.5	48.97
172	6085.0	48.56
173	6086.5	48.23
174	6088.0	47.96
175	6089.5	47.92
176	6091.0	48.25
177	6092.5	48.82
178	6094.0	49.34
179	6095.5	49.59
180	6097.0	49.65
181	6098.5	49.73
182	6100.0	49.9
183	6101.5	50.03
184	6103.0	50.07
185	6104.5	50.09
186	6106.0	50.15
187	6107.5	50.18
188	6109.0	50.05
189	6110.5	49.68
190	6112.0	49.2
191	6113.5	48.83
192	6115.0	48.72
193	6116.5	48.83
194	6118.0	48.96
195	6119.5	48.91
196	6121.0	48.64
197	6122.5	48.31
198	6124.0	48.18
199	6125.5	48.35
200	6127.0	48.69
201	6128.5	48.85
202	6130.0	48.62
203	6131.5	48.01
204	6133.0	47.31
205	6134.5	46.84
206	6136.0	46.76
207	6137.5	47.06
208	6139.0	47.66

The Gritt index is 6038.5 AA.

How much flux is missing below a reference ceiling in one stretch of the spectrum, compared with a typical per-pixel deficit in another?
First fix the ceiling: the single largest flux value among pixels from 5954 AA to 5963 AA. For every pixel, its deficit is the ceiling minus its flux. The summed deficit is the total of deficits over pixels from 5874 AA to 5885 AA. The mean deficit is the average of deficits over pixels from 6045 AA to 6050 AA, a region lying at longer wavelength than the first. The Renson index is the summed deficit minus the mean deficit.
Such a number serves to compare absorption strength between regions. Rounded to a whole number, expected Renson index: -3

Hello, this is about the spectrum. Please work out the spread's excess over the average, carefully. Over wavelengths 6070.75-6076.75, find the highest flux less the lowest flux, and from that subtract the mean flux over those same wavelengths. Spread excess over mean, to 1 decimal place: -51.9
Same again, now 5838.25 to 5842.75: -50.3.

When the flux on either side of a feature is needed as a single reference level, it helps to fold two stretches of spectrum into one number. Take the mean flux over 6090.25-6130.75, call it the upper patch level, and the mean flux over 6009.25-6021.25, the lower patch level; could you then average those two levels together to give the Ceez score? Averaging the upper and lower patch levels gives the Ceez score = 48.5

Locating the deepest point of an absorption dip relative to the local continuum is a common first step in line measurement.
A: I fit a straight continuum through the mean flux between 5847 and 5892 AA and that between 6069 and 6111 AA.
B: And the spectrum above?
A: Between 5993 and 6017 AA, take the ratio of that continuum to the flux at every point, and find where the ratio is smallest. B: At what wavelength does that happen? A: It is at 6008.5 AA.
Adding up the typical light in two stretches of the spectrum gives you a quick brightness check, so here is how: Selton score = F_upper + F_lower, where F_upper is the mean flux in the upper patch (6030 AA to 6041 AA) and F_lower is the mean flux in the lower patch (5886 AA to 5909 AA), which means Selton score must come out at 94.6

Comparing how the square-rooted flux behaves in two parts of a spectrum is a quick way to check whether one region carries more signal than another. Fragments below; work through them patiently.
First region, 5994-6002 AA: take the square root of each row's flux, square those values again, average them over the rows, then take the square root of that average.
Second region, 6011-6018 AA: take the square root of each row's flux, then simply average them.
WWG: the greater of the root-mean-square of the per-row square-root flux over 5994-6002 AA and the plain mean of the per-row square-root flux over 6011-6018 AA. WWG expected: 7.00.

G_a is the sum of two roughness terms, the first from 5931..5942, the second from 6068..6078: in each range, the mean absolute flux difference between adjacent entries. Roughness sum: 1.0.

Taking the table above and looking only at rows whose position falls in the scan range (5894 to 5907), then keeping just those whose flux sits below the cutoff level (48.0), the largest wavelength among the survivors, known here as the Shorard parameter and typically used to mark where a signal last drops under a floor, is 5906.5 AA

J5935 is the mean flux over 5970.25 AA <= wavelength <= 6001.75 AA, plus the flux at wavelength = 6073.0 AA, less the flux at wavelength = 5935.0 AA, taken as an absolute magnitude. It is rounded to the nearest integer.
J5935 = 56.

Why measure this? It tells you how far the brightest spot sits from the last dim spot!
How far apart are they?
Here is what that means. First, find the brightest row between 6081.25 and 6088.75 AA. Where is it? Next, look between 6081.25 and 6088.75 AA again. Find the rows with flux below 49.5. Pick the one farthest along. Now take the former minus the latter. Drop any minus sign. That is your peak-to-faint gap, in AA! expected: 6.0 AA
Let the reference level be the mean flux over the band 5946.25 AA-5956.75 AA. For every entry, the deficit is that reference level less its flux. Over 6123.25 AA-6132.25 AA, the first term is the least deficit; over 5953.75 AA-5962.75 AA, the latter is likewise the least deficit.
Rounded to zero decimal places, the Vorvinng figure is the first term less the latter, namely -2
